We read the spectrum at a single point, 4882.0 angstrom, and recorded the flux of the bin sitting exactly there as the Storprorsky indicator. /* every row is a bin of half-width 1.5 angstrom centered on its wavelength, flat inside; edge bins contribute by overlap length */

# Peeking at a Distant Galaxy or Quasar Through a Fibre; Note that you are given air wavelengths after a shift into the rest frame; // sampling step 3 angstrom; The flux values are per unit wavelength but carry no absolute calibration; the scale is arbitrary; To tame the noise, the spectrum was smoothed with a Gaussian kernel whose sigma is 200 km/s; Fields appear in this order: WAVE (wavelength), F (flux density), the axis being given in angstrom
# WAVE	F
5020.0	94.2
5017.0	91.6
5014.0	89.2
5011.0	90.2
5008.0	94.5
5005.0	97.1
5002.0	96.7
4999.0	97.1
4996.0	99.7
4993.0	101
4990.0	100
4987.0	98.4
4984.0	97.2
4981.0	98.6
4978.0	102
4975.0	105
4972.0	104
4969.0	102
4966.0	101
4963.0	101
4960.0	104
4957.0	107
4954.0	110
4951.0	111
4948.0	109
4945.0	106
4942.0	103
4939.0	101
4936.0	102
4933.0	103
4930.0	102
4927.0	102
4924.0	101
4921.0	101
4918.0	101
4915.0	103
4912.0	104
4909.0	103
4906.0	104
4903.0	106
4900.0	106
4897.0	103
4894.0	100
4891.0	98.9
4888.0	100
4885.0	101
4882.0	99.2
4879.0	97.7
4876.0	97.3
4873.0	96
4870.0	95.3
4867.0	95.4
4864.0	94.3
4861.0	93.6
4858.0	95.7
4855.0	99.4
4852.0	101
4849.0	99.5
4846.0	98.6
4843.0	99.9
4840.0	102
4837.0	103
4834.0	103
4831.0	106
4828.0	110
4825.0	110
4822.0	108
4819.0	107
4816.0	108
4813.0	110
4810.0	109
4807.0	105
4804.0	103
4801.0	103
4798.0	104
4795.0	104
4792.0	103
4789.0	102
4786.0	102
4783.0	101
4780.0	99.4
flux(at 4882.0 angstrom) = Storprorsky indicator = 99.2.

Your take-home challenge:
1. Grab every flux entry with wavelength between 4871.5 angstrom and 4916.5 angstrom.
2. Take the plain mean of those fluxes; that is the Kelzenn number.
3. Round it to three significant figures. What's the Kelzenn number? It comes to 101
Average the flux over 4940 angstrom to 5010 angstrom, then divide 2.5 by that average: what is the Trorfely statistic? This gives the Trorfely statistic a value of 0.0245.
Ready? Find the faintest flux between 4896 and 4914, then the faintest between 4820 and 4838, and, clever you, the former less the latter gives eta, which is 0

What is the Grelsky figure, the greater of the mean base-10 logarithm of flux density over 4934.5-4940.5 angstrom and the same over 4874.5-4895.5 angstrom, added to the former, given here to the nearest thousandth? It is 4.013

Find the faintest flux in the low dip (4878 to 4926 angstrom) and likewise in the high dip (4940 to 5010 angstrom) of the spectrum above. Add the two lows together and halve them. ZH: 96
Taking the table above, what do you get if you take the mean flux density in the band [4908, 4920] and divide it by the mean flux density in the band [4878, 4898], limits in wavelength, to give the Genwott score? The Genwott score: 1.03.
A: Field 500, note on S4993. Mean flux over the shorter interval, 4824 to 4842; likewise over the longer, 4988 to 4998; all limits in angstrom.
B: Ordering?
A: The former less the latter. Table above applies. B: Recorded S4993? 5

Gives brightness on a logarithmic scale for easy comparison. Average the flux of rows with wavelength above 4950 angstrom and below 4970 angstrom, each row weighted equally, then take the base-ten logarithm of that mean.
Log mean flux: 2.02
